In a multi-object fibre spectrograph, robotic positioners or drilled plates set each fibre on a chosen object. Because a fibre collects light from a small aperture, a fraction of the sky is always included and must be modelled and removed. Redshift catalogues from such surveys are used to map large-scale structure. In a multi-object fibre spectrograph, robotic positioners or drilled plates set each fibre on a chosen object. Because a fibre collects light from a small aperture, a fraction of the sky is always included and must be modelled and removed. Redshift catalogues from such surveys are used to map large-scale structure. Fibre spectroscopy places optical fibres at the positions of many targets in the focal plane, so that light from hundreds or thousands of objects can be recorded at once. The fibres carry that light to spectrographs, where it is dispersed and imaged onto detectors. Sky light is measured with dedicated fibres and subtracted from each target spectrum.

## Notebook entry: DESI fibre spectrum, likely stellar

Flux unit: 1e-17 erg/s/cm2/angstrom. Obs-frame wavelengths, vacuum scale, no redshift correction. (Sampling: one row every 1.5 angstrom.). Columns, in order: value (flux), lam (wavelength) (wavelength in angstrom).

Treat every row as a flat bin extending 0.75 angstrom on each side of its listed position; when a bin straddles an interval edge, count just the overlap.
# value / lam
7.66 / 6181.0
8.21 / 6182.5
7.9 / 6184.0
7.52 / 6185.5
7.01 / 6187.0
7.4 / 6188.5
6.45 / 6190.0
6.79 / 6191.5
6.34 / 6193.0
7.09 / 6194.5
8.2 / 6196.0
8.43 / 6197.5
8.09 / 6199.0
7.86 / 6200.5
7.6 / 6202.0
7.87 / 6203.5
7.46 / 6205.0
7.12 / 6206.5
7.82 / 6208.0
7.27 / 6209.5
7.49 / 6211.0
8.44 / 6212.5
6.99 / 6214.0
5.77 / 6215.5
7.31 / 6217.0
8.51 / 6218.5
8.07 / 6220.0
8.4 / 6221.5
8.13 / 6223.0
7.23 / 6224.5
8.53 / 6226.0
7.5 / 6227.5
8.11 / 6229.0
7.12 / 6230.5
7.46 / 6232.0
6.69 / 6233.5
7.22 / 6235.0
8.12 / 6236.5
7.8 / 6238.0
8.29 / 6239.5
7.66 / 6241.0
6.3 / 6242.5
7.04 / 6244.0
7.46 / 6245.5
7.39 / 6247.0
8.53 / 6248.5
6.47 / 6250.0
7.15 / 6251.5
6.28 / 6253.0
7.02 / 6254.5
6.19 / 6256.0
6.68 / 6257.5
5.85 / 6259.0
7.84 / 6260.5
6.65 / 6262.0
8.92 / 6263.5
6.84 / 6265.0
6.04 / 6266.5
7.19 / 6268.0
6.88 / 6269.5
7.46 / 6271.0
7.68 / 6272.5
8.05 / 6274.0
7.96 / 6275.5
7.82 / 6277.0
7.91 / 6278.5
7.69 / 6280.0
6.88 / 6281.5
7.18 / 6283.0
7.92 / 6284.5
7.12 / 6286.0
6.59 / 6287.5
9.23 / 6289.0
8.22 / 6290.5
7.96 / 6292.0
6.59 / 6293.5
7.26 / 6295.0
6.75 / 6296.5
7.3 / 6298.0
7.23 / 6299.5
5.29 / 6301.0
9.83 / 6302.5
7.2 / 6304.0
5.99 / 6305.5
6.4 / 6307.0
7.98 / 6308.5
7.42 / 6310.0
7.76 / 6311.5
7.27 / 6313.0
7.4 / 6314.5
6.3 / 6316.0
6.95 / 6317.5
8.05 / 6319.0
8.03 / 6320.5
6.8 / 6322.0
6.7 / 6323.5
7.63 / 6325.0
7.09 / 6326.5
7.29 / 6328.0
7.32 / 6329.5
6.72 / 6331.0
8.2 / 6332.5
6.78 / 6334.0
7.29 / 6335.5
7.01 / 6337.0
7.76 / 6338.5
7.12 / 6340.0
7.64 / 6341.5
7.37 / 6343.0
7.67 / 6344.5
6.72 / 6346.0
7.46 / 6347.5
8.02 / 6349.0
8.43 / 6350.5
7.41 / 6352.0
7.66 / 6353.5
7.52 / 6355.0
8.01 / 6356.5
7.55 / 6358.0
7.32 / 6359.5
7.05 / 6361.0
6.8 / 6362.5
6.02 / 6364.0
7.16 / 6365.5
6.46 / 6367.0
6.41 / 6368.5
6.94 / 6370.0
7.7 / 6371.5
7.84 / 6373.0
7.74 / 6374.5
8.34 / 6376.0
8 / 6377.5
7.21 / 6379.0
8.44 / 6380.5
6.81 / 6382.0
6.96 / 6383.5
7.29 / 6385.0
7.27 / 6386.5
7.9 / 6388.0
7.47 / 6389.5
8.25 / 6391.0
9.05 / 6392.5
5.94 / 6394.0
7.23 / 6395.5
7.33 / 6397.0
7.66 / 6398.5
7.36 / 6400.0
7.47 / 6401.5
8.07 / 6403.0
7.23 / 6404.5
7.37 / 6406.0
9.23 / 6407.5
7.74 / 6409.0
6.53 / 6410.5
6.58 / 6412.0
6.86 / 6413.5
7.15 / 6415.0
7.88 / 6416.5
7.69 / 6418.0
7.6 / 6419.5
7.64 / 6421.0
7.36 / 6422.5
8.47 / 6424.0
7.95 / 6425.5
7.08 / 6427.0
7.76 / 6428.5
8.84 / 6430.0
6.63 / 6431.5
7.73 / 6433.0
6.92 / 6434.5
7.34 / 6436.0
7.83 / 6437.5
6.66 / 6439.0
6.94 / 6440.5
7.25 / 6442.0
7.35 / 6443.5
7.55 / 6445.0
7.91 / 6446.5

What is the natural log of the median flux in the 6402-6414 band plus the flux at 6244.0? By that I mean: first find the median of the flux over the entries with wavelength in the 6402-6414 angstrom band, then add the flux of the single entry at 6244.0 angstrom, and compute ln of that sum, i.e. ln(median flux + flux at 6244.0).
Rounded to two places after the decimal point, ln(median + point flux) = 2.66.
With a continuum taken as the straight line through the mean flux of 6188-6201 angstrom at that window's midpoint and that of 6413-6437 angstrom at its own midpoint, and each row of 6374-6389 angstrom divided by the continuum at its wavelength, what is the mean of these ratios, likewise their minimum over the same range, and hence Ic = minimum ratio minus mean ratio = -0.104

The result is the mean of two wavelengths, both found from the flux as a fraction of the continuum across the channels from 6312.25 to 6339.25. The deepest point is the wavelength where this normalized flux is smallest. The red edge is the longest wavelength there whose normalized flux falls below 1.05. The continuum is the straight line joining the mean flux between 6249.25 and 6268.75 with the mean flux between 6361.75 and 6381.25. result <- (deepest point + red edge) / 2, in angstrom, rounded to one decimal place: 6326.5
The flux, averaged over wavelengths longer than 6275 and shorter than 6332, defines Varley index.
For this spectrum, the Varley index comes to 7.34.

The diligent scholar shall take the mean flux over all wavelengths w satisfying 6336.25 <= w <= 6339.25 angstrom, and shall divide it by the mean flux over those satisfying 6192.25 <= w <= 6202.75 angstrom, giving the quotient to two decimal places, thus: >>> 0.96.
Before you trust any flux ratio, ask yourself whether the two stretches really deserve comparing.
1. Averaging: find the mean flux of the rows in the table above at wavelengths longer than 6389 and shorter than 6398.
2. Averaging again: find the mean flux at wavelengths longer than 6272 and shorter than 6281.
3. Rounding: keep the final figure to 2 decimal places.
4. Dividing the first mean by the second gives 0.96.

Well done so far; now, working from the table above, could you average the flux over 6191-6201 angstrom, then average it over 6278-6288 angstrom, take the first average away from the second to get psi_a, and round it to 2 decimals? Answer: -0.22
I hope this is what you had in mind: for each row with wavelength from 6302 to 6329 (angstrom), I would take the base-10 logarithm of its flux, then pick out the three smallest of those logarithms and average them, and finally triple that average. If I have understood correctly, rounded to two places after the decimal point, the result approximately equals 2.38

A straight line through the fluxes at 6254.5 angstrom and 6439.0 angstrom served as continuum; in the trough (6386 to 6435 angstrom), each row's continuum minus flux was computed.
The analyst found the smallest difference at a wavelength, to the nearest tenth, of 6407.5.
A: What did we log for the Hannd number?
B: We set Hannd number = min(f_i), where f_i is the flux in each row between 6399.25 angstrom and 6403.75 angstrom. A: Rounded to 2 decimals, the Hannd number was 7.36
